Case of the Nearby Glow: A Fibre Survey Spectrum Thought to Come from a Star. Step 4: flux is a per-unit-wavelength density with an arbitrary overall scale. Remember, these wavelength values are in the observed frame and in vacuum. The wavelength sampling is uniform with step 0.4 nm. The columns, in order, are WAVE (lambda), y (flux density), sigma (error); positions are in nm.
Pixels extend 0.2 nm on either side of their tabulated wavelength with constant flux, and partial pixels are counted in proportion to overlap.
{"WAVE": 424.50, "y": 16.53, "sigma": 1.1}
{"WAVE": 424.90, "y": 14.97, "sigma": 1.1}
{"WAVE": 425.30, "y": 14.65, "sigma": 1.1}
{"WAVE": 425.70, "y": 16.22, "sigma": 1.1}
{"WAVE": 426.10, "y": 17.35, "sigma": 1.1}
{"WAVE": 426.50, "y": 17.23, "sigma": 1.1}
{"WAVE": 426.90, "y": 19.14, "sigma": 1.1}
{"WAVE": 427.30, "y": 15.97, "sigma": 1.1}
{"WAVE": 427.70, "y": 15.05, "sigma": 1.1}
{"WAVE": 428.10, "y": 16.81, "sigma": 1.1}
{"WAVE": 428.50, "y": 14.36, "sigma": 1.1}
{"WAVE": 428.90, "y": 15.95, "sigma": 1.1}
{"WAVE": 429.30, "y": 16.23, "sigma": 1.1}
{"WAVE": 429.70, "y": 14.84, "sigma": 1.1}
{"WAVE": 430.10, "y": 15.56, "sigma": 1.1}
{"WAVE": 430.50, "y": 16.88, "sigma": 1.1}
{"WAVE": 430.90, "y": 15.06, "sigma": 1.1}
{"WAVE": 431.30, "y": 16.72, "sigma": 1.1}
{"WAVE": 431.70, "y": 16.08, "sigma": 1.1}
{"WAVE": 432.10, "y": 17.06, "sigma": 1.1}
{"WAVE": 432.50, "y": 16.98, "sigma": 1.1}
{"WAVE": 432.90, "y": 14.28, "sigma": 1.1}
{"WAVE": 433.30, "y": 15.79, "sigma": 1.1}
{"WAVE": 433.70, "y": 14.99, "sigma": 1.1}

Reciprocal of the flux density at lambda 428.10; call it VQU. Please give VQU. 0.0595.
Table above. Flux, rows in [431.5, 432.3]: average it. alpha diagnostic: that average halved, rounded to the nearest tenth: 8.3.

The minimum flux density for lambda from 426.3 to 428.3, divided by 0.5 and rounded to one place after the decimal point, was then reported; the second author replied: 30.1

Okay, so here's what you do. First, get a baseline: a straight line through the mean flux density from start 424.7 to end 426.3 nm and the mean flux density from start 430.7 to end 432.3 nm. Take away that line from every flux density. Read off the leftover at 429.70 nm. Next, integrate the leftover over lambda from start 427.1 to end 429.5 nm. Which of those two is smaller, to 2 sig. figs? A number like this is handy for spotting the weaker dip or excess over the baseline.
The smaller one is -1.3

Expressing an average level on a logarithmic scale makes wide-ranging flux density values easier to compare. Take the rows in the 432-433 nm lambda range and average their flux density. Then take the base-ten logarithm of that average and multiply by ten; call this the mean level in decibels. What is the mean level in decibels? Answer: 12.1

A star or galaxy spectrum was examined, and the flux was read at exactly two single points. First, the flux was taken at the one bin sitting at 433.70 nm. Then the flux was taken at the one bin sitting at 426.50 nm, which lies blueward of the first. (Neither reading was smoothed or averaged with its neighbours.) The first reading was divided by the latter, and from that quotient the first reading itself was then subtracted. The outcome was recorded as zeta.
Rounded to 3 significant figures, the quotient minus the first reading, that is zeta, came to -14.1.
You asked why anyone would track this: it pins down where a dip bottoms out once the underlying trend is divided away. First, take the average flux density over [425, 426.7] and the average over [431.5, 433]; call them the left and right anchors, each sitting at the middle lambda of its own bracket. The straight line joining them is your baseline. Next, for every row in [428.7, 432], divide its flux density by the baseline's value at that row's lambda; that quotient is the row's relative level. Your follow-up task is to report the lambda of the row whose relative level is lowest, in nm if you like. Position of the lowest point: 429.70 nm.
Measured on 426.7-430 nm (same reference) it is 428.50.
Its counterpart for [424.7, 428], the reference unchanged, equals 425.30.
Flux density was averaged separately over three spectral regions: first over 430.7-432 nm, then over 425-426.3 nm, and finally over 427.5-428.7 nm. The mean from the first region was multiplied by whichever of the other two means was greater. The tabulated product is 256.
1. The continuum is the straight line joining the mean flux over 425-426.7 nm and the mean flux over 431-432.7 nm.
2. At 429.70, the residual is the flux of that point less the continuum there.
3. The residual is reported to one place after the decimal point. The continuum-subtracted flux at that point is -1.7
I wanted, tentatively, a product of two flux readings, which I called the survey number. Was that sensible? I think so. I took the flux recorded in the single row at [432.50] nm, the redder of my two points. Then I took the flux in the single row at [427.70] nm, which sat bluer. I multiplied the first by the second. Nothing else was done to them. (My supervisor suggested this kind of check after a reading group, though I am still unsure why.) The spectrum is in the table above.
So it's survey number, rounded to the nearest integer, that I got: 256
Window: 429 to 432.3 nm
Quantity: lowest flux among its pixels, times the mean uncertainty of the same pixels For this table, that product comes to 16.3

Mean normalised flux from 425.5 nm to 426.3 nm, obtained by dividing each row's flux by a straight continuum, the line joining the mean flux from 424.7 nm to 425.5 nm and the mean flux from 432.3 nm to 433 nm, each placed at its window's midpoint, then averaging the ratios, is 1.13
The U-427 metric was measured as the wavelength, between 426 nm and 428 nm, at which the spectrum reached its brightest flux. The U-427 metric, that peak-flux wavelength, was 426.90 nm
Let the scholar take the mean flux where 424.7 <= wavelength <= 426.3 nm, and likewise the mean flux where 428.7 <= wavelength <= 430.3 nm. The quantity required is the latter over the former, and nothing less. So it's 0.99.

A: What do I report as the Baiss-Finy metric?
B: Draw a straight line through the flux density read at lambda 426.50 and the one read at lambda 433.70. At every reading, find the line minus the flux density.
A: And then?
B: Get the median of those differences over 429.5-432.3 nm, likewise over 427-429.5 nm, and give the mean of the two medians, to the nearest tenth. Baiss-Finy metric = 0.2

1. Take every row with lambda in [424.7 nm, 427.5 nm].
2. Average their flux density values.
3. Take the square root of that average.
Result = 4.06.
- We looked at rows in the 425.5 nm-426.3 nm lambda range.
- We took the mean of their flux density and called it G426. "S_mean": 16.8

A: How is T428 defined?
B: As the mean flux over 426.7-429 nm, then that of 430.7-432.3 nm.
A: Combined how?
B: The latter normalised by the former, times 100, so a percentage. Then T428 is 100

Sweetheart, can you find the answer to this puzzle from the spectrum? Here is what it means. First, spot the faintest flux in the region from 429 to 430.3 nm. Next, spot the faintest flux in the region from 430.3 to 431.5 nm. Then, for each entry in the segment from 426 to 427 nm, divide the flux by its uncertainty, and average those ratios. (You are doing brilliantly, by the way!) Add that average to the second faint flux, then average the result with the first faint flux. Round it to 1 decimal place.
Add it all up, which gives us 23.1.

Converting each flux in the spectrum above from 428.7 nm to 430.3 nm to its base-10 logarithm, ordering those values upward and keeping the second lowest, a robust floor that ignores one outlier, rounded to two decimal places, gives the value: 1.19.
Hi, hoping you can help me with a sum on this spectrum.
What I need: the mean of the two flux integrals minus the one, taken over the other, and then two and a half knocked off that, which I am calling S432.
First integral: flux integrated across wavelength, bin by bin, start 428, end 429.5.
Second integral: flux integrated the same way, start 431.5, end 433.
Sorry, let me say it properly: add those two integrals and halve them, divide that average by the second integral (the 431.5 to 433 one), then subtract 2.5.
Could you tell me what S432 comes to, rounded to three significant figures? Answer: -1.51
